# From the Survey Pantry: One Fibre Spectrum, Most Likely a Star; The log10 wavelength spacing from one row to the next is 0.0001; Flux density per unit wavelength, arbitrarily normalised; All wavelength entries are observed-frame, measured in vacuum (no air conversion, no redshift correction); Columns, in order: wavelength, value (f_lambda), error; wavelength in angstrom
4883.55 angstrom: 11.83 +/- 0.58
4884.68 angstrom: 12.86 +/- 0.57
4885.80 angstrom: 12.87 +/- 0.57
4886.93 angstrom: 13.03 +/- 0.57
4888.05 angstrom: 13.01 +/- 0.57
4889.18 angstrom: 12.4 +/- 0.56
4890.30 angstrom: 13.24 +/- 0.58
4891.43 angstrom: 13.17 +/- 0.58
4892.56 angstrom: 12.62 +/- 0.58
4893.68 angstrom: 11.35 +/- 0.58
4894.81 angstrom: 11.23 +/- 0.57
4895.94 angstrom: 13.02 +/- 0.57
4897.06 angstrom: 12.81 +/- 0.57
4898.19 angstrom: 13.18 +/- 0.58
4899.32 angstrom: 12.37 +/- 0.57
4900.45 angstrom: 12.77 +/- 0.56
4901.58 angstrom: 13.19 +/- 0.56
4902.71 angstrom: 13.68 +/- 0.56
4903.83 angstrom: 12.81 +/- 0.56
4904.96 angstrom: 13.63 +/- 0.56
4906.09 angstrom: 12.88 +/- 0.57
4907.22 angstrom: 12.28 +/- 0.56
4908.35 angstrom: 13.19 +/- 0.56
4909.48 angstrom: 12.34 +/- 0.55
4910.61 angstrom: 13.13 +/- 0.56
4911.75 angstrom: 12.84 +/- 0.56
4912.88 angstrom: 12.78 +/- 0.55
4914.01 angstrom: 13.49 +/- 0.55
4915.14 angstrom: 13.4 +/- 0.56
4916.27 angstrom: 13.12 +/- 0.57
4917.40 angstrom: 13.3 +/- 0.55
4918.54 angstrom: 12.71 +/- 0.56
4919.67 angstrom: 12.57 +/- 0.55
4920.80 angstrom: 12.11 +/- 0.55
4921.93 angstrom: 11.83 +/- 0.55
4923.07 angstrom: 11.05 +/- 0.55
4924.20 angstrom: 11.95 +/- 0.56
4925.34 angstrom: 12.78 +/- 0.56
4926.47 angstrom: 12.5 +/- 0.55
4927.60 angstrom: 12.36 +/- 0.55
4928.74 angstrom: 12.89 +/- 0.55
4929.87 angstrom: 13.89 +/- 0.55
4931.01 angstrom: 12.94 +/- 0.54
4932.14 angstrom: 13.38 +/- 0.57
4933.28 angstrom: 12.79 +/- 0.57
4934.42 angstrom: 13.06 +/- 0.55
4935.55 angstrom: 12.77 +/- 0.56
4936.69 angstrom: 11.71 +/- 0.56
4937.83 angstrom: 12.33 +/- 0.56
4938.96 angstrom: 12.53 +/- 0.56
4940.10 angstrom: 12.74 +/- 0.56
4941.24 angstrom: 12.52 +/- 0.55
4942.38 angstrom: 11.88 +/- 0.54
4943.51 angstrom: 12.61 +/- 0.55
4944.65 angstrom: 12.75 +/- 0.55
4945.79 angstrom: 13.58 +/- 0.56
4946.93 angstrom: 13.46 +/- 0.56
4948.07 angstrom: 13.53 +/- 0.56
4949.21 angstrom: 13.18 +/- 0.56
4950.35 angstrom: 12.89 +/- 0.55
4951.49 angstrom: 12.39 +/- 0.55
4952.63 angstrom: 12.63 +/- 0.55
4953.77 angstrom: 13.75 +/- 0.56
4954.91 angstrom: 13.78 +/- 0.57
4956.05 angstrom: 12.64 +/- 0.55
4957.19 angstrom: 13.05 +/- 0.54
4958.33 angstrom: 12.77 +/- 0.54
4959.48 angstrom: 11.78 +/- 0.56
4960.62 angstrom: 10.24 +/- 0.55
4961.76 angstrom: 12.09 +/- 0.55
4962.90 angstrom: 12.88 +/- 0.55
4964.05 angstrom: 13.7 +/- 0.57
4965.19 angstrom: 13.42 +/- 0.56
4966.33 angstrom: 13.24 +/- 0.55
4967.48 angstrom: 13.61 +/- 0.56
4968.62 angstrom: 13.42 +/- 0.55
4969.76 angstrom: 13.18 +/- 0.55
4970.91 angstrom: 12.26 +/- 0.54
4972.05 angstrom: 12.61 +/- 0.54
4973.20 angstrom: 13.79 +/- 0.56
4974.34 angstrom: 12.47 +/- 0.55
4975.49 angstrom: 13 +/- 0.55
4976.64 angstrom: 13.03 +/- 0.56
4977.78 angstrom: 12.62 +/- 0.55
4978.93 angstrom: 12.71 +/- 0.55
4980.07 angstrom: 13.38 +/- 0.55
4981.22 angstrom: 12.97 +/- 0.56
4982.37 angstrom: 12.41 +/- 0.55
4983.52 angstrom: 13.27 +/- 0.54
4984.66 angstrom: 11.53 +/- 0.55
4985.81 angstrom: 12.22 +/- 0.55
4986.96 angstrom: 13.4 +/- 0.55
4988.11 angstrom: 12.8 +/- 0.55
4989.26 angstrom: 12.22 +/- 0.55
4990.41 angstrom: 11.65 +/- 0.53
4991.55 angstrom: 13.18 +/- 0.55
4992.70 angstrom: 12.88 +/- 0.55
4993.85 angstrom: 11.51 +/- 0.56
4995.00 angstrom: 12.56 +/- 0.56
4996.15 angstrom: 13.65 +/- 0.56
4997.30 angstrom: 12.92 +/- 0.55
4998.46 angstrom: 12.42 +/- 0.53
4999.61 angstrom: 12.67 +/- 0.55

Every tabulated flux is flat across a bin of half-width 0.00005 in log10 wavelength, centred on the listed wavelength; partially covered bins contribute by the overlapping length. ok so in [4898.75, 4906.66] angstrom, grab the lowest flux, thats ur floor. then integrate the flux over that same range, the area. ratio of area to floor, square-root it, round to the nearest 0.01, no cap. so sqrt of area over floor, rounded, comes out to 2.89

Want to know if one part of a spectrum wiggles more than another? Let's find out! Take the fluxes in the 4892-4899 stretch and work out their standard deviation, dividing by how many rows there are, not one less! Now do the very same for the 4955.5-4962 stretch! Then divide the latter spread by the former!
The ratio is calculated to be 1.2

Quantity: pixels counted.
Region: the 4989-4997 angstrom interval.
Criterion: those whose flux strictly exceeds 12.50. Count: 4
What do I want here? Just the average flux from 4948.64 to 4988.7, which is 12.83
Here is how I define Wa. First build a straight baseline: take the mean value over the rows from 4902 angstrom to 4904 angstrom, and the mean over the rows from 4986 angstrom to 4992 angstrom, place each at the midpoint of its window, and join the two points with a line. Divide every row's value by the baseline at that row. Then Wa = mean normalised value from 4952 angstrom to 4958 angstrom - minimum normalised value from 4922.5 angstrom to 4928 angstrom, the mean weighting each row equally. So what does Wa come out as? 0.18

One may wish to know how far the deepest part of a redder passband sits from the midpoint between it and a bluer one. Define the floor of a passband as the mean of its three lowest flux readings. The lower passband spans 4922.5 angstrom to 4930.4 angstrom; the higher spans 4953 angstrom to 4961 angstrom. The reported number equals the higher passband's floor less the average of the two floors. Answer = -0.12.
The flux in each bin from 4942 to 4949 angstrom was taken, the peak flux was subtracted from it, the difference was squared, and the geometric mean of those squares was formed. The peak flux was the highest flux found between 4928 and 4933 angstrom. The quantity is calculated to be 0.52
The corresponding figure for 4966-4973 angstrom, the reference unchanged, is 0.50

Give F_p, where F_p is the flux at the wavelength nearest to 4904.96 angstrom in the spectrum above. 13.63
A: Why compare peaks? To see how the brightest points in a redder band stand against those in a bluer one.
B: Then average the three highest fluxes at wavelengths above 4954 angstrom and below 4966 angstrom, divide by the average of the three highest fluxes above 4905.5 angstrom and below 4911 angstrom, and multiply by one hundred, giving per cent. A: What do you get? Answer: 104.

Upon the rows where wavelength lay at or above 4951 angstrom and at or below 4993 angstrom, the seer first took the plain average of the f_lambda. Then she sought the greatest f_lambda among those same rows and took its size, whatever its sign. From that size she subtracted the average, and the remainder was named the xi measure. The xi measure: 1.01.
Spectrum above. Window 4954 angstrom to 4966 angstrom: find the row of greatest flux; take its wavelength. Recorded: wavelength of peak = 4954.91 angstrom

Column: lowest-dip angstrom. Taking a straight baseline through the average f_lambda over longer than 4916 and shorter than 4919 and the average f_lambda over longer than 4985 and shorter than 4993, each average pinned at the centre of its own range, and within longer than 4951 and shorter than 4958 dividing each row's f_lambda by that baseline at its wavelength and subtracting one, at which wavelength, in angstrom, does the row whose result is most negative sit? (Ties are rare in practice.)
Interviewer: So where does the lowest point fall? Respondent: 4951.49 angstrom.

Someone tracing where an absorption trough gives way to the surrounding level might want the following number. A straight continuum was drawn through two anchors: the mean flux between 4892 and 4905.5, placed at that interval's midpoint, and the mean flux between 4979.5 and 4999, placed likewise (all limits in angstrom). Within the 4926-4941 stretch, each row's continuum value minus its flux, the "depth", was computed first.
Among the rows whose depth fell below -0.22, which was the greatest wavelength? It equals 4934.42 angstrom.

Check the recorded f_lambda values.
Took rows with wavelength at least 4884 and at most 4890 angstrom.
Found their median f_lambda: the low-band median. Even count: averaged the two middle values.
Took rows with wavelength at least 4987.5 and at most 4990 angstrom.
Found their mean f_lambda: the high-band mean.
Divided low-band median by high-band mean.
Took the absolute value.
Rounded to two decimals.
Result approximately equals 1.03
